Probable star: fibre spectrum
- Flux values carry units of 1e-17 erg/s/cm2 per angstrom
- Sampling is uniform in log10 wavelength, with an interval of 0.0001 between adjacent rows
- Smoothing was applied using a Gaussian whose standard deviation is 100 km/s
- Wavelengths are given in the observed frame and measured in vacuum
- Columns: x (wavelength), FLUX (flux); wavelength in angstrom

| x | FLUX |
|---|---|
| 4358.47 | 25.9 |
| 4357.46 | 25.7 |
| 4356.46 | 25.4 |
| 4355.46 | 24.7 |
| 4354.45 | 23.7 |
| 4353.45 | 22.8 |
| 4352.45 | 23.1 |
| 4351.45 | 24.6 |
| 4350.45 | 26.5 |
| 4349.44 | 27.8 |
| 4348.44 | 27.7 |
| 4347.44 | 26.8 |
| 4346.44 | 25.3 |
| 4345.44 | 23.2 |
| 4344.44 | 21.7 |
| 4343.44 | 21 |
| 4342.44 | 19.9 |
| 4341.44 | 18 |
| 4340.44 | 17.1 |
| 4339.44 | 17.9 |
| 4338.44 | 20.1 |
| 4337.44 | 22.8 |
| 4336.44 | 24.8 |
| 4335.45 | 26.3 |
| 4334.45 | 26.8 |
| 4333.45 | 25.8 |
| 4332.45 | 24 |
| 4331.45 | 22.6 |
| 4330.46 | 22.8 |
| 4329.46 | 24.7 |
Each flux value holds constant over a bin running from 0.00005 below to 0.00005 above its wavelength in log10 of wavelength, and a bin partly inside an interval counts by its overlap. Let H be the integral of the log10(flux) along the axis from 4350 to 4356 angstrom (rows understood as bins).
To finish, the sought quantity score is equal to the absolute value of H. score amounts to 8.3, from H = 8.3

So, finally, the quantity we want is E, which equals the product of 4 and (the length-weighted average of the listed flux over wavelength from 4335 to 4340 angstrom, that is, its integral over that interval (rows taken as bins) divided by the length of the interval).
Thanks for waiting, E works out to 89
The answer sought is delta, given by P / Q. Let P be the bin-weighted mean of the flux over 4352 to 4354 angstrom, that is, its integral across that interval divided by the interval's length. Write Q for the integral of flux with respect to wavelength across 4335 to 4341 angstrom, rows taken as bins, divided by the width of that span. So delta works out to 1.07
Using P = 23.0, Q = 21.4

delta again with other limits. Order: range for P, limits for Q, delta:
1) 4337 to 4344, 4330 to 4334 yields 0.82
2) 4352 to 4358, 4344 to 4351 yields 0.95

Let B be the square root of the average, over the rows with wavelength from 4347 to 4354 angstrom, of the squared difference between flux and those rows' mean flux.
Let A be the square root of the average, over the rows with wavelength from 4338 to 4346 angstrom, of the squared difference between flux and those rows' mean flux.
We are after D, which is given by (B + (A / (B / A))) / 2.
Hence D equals 1.96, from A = 2.0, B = 1.9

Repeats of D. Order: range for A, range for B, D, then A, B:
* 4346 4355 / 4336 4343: 1.94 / 1.8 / 2.6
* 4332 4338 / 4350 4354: 1.38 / 1.4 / 1.5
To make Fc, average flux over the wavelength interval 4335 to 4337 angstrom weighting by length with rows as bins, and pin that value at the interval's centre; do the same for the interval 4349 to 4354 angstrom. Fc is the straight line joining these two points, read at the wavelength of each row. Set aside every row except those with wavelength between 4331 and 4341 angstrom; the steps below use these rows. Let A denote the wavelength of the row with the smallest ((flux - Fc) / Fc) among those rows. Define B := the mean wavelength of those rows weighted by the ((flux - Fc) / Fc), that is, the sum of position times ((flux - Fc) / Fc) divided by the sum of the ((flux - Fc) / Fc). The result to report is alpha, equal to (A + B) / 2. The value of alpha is 4339.4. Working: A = 4340.44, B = 4338.3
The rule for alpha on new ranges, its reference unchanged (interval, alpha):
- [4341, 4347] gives 4342.1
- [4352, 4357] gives 4353.1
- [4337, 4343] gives 4340.3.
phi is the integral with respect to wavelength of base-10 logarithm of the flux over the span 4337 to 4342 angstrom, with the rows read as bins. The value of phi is 6.39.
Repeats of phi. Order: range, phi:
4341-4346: 6.59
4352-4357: 6.90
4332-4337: 7.03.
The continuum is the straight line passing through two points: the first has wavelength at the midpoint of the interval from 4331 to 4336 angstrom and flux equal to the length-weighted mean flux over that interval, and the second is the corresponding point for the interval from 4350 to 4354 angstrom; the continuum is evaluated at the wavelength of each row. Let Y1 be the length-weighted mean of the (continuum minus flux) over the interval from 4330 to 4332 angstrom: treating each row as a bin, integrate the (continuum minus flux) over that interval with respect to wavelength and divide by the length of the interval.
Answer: 3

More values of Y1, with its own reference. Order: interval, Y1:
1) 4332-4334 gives 0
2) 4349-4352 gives -2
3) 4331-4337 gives 0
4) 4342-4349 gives 1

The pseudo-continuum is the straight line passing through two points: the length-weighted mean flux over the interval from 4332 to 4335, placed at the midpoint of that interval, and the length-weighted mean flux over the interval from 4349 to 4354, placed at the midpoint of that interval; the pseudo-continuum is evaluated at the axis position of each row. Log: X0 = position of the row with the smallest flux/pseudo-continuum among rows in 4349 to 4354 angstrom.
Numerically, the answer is 4353.45 angstrom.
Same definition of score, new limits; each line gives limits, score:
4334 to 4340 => 8.1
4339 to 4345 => 7.7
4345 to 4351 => 8.5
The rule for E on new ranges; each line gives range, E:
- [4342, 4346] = 86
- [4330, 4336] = 99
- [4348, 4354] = 102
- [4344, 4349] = 100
